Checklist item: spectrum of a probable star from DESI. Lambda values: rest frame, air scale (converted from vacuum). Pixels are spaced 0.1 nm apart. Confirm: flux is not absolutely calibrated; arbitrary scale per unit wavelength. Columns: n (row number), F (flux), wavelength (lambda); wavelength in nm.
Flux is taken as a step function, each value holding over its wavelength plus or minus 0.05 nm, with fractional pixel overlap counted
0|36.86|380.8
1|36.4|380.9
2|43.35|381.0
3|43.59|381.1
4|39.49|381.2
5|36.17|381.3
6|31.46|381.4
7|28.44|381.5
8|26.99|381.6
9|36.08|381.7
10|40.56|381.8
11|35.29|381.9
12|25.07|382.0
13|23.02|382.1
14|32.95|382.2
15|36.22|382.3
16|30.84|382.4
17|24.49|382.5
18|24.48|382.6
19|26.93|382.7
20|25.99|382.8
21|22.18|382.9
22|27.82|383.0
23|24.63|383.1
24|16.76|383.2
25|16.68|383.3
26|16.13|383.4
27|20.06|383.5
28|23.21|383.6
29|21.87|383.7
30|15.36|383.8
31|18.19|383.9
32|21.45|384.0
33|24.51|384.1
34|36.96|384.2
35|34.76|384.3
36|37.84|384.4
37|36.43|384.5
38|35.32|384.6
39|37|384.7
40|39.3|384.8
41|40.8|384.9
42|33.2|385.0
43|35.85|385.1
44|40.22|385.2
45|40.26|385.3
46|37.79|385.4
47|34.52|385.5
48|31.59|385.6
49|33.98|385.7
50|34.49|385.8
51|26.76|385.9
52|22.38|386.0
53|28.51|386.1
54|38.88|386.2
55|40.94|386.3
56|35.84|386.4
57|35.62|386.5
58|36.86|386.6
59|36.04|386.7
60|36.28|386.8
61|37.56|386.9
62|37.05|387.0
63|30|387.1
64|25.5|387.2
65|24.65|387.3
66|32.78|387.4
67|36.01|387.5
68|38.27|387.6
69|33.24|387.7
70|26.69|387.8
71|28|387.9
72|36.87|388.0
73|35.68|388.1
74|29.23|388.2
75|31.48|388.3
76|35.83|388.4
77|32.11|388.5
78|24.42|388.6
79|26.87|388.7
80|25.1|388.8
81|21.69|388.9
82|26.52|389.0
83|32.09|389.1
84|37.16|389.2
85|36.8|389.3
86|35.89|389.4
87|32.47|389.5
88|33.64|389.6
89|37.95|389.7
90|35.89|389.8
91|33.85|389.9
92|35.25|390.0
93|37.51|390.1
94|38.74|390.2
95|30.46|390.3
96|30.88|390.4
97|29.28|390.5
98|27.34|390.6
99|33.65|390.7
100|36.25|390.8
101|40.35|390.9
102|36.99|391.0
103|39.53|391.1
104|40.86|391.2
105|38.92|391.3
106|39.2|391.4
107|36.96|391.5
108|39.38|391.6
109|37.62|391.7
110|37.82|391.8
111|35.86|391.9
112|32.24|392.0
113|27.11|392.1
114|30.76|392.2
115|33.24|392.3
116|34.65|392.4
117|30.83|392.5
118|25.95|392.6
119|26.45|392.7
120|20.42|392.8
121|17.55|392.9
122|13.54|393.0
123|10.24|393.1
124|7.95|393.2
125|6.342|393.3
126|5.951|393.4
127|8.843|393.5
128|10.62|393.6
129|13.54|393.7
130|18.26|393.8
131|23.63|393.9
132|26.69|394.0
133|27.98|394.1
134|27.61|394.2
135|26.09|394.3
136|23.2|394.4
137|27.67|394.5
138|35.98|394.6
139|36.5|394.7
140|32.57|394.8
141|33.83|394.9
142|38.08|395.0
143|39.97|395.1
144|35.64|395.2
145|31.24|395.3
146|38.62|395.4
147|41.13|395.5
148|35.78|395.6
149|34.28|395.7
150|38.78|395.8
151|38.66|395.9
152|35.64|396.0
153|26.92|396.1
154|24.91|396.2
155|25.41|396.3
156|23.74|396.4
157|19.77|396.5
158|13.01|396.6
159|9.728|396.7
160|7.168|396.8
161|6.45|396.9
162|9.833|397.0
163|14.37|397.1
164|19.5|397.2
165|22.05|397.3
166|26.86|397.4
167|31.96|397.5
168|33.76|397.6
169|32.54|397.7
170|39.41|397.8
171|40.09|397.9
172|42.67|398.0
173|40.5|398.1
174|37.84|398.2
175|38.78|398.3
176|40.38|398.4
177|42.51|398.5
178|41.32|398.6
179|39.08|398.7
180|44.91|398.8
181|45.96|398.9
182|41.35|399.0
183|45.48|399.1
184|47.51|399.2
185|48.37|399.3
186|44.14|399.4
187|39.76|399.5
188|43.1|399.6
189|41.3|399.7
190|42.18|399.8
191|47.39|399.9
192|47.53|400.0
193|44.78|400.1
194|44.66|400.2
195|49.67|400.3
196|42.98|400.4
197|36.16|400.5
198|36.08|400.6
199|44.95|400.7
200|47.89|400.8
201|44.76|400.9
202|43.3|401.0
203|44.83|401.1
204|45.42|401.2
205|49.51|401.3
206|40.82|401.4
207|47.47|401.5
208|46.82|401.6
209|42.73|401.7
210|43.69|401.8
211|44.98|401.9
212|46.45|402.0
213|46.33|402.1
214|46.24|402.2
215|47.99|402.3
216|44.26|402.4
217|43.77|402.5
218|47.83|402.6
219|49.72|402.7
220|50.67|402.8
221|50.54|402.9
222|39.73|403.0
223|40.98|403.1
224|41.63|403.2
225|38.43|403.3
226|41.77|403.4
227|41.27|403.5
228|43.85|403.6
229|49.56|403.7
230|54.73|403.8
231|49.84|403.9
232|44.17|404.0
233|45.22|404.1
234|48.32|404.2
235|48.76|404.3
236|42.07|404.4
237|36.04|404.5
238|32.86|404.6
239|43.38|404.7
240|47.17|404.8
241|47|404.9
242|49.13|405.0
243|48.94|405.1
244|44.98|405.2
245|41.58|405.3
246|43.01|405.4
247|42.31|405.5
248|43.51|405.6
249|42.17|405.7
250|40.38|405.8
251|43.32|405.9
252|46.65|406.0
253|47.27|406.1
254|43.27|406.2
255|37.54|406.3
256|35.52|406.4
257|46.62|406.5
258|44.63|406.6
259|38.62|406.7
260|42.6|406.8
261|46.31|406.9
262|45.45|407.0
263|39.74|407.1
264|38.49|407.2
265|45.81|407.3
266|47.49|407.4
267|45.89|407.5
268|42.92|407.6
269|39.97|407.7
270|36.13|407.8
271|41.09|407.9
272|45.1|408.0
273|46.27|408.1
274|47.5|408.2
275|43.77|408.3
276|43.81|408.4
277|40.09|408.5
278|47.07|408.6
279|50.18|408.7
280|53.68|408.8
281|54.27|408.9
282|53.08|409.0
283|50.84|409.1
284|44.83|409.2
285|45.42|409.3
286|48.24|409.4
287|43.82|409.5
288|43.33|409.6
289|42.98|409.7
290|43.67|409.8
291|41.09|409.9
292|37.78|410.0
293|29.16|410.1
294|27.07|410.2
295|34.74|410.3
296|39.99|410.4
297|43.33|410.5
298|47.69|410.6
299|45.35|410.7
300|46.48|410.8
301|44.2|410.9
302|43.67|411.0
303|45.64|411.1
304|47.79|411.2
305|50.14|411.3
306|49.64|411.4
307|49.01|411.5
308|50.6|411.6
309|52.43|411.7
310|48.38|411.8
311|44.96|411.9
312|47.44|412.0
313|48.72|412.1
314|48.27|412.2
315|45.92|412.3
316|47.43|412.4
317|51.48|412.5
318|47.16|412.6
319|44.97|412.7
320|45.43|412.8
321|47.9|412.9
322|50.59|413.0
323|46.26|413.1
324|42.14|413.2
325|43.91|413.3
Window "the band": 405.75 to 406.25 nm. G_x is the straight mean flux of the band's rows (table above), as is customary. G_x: 44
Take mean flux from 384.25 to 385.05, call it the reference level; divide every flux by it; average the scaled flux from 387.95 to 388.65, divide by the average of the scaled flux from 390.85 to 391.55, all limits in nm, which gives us 0.83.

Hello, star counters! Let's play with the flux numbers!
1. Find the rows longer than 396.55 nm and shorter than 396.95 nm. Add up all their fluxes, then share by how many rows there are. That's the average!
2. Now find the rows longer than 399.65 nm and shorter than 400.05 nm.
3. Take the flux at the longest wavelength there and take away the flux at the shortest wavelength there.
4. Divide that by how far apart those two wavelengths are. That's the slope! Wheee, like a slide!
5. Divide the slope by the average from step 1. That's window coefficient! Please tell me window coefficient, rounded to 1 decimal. 2.3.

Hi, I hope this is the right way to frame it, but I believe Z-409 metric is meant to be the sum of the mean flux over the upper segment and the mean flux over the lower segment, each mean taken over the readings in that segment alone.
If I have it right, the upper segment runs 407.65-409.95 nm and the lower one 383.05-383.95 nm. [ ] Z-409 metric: 65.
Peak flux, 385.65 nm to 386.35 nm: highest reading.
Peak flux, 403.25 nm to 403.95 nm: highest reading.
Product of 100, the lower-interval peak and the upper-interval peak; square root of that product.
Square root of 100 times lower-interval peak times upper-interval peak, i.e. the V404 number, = 473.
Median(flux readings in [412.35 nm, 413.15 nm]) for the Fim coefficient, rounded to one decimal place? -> 47.3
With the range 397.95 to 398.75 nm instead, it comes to 40.4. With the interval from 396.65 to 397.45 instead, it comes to 12.1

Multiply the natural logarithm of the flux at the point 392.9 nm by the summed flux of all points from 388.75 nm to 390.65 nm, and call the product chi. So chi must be 1772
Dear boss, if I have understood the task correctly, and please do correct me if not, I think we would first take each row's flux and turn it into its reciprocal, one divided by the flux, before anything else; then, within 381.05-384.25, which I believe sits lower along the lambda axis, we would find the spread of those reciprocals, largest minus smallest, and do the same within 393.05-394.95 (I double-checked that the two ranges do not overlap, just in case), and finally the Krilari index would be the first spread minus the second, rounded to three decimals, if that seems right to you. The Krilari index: -0.098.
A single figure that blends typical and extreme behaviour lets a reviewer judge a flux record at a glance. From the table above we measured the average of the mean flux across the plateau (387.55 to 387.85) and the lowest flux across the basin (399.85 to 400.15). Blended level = 39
